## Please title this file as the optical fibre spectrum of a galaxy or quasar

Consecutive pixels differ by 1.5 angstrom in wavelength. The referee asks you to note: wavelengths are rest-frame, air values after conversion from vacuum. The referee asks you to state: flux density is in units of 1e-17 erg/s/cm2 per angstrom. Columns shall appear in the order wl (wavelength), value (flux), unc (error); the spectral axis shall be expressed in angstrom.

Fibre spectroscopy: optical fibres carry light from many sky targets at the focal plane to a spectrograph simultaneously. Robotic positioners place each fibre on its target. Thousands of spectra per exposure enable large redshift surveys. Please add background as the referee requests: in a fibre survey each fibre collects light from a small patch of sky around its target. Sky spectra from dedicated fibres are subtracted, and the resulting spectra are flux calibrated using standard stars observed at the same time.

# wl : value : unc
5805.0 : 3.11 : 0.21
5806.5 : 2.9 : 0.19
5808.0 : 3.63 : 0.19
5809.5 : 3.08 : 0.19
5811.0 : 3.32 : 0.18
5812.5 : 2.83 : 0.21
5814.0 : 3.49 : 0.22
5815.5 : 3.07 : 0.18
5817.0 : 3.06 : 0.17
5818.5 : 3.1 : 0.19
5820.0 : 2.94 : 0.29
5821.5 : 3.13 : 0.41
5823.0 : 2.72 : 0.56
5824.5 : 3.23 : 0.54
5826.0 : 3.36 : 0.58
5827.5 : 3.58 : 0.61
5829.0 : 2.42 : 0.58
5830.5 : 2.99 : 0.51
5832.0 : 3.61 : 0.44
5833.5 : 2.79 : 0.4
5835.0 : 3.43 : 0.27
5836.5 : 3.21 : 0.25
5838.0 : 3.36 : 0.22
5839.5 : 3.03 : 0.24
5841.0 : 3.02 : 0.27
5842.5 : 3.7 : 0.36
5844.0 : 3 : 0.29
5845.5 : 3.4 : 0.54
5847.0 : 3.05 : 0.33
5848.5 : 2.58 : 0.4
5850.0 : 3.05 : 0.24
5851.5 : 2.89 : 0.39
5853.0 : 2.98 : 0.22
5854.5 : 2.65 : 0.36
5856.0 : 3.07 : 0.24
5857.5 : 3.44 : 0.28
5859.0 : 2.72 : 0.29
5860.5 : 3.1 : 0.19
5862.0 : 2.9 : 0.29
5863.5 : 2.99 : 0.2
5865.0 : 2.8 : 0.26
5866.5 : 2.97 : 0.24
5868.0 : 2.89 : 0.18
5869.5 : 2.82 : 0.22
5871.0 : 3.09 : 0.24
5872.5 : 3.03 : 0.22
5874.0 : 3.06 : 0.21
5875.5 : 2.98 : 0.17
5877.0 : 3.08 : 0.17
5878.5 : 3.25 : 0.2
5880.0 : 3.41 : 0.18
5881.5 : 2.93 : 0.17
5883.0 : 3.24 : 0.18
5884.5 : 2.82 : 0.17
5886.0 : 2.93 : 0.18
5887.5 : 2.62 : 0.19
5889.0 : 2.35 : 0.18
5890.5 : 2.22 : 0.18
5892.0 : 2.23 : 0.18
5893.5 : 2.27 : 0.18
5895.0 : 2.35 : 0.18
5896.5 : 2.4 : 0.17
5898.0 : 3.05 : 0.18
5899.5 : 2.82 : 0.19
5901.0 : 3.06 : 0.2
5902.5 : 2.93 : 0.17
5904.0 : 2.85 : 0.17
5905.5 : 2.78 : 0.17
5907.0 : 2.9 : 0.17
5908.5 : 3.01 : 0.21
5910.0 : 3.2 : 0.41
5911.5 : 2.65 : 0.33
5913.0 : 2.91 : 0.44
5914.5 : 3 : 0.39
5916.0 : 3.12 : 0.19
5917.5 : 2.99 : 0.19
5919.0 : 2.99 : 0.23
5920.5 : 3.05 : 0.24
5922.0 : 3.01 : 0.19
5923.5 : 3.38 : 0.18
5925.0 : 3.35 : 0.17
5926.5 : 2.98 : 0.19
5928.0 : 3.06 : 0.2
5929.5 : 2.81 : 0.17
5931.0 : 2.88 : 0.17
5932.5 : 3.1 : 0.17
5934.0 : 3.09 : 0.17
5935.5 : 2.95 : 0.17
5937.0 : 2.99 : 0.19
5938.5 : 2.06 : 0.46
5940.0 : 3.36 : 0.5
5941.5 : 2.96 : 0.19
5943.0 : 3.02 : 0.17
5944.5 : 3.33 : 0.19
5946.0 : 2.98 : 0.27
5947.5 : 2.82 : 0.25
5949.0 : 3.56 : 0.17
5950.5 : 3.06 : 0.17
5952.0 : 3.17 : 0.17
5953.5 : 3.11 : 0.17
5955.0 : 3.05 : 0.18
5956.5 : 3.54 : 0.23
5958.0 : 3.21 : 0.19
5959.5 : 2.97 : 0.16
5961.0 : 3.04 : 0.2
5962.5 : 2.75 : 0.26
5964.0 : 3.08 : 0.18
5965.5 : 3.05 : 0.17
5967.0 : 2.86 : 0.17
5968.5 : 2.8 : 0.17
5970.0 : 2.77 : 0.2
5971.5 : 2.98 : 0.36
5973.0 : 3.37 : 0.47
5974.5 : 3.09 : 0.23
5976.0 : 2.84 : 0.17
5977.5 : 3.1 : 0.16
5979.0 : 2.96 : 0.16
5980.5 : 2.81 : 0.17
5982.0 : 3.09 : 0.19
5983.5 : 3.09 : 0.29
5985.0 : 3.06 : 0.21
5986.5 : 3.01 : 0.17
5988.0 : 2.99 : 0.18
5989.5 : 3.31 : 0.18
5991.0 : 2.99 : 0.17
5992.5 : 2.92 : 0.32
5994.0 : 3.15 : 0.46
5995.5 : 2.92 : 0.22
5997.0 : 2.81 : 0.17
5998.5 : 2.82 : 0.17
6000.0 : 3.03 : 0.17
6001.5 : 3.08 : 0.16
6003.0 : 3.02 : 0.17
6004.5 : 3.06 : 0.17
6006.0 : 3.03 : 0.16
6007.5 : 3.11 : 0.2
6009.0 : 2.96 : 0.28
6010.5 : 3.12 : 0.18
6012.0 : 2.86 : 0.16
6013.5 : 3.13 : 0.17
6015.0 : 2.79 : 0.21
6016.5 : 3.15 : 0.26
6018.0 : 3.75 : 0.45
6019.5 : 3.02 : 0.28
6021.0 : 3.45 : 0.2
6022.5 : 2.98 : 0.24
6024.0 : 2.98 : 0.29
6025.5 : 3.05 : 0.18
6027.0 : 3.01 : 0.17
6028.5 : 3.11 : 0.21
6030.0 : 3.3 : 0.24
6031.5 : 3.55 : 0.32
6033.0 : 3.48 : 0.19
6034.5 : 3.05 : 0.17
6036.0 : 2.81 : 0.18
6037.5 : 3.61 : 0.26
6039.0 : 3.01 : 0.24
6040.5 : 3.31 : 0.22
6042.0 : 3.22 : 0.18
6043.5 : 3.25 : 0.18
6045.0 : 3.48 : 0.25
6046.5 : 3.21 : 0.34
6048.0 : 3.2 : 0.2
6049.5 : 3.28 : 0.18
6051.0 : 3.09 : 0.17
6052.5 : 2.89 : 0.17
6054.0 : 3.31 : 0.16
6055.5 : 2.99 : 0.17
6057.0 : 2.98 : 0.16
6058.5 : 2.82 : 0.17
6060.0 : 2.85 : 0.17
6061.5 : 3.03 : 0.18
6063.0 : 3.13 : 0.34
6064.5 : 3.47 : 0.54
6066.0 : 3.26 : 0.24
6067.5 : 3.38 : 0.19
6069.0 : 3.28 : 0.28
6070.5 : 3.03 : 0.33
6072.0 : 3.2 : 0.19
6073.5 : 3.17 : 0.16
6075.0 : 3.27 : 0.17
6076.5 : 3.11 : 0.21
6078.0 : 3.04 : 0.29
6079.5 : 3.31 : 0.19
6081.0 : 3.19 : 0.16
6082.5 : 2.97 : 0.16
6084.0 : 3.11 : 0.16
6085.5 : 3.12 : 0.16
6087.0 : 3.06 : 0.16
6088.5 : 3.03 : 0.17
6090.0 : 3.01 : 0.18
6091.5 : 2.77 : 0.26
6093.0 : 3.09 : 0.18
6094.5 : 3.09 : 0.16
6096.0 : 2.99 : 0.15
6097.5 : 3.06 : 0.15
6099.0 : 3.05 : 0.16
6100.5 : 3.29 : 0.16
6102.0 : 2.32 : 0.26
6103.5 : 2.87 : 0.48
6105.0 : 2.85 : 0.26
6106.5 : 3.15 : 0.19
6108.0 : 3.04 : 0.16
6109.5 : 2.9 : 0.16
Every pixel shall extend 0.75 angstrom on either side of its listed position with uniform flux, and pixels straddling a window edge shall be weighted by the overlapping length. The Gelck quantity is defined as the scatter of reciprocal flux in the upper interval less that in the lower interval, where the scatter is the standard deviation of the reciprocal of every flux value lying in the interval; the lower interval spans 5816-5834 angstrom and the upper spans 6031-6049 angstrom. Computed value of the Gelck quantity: -0.015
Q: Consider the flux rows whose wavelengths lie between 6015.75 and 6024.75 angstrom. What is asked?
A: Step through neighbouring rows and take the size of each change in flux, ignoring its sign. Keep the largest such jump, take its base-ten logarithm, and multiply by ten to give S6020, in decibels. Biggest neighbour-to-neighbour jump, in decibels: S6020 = -1.4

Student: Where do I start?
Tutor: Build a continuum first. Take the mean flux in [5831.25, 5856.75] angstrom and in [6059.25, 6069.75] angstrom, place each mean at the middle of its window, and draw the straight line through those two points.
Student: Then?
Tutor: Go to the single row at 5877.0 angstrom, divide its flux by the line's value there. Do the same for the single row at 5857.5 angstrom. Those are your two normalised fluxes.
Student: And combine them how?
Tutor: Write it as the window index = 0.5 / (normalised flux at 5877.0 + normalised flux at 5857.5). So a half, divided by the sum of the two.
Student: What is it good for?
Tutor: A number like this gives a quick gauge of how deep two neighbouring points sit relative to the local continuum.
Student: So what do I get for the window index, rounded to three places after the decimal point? 0.239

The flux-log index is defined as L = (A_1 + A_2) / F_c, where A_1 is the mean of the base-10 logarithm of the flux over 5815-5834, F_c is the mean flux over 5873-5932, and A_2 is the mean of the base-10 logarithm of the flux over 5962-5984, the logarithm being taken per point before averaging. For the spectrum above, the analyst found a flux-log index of 0.331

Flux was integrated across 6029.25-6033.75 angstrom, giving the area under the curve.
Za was 15.5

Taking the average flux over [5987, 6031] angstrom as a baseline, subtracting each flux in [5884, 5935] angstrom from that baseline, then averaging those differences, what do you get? 0.21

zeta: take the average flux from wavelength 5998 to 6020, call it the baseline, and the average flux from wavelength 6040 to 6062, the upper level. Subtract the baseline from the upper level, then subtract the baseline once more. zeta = -3.00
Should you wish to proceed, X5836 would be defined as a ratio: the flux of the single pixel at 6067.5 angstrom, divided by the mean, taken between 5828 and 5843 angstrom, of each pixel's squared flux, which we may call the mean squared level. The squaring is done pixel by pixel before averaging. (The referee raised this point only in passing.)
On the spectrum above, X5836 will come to 0.335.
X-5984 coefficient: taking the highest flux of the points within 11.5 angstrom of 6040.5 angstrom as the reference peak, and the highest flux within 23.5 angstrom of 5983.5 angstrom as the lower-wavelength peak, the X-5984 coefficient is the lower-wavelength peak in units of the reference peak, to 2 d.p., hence 0.93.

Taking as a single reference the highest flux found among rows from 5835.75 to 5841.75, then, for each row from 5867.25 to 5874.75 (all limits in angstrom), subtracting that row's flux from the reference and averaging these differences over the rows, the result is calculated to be 0.38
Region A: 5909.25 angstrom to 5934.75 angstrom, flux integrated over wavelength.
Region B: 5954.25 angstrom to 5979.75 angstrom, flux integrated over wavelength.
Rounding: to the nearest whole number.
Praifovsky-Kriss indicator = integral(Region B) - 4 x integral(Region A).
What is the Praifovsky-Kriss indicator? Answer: -232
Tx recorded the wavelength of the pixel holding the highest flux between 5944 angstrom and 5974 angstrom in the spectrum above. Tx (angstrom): 5949.0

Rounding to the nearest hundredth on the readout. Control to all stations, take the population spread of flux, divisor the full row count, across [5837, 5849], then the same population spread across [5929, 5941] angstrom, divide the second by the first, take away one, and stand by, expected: 0.13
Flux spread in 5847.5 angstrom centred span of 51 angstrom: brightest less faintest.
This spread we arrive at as 1.28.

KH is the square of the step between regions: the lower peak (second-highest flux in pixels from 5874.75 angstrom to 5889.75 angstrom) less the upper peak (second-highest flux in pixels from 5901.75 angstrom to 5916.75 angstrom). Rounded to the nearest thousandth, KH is 0.017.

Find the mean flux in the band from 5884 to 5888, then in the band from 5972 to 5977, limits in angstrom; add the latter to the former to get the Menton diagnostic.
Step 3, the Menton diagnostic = 5.89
